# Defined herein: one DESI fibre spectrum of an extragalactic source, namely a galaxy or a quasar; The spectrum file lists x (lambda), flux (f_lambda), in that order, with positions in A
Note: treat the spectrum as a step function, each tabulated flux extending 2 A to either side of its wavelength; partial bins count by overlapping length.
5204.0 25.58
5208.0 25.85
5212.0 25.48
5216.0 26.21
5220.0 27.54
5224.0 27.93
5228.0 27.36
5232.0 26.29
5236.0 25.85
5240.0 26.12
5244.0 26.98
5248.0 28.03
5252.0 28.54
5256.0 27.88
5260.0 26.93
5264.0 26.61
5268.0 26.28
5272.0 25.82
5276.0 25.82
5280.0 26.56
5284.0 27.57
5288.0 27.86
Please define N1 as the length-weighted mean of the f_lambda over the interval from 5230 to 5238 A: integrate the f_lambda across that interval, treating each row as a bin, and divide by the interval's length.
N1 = 26.1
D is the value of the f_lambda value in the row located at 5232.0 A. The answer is 26.29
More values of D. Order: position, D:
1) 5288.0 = 27.86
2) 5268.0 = 26.28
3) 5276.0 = 25.82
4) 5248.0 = 28.03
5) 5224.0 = 27.93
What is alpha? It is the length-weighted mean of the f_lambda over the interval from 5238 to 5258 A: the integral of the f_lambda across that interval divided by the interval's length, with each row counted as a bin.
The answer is 27.5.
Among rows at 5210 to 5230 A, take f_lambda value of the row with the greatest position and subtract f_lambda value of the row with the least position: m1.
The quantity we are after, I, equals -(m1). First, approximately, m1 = 1.88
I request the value -1.9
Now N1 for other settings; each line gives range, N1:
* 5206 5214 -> 25.7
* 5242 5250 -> 27.5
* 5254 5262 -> 27.4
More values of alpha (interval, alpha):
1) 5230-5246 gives 26.3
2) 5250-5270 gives 27.2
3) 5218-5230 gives 27.6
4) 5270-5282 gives 26.1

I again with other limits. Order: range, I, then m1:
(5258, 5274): 1.1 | -1.11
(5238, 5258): -1.8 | 1.76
